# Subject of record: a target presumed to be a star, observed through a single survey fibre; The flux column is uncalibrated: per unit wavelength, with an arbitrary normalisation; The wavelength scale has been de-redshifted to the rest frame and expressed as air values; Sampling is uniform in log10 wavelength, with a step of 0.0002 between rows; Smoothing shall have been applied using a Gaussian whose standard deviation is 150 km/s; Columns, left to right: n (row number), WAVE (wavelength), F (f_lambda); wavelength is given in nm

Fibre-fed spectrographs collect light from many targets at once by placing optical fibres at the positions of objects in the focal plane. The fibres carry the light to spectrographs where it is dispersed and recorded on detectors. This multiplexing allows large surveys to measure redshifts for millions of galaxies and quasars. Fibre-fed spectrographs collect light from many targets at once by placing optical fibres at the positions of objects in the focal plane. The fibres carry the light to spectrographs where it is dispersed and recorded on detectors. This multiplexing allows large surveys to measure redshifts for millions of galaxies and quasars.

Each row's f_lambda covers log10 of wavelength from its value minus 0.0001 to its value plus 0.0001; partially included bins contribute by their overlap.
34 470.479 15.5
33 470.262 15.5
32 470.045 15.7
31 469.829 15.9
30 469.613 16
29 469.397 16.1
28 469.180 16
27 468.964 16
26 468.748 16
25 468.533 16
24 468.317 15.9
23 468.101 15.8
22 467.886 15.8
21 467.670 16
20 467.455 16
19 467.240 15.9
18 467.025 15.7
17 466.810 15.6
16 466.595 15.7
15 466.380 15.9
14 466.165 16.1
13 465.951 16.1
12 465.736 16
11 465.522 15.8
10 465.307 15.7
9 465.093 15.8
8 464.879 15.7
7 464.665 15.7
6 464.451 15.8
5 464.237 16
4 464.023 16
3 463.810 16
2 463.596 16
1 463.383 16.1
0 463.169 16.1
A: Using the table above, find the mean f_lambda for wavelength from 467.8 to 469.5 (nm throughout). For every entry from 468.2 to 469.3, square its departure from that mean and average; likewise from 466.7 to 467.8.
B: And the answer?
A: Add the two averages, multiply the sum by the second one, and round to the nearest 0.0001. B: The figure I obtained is 0.0016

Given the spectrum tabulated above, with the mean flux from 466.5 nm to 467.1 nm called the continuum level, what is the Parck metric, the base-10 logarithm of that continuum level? 1.19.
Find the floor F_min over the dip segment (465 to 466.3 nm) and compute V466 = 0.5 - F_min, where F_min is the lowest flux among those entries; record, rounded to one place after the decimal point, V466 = -15.2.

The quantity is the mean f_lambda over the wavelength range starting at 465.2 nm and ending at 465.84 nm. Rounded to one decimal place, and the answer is 15.8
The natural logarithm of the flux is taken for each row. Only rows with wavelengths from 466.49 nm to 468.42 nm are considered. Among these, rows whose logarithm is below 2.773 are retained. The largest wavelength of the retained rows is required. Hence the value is 468.317 nm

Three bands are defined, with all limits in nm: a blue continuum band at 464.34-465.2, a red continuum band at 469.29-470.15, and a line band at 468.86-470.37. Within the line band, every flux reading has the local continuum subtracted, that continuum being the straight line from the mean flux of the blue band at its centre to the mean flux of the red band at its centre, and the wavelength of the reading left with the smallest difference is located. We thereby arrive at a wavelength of 470.262 nm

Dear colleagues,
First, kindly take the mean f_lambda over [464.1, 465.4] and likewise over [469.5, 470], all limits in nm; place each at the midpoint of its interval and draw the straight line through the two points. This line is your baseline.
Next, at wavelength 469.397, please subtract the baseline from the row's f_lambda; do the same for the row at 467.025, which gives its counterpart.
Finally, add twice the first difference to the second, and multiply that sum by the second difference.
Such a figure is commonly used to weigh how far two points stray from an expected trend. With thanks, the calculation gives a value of -0.026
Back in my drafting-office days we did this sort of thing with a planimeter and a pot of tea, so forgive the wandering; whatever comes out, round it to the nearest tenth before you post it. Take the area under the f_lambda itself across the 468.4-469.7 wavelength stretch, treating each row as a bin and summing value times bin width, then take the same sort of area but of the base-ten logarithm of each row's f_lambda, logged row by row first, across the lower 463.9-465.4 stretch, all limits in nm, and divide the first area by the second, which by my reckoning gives 11.6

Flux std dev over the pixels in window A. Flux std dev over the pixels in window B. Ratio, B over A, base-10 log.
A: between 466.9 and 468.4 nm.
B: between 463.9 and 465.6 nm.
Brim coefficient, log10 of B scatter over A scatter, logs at 0.05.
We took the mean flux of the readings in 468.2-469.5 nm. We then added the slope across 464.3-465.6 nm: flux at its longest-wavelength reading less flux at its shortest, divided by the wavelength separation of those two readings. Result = 16.0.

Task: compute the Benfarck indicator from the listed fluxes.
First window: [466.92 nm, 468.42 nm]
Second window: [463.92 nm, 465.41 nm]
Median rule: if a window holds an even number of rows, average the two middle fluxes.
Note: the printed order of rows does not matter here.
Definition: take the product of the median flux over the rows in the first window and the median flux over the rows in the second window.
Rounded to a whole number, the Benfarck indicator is 251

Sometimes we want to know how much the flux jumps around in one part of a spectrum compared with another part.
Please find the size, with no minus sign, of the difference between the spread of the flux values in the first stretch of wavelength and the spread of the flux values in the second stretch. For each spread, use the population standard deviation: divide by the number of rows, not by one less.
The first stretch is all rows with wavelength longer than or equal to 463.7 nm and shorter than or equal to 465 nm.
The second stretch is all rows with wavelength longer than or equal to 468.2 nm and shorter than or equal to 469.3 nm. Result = 0.10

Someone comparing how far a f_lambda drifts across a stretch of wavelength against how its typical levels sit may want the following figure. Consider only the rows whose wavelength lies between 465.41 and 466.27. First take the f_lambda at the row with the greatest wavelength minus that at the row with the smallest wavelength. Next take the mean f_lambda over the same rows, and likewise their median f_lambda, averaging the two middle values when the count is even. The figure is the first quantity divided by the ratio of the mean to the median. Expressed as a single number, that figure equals 0.3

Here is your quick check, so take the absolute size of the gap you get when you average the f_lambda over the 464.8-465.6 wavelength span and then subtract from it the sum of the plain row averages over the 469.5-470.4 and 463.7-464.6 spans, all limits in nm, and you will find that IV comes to 16.0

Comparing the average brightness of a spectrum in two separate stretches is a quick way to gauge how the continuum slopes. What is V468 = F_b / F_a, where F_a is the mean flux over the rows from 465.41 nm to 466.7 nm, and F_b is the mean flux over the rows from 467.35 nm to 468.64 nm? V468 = 1.00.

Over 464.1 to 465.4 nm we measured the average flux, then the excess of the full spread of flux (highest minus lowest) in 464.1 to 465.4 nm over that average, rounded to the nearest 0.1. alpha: -15.5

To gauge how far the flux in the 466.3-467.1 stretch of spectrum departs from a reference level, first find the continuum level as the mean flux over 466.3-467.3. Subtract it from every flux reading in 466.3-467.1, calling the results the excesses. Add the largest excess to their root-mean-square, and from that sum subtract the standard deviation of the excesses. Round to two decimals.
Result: 0.15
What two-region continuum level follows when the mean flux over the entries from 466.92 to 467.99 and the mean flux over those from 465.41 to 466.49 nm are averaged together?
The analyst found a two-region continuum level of 15.93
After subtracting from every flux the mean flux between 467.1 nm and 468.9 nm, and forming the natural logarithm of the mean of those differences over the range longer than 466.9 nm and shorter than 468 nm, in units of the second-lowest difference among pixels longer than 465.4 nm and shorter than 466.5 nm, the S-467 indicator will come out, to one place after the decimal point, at 0.6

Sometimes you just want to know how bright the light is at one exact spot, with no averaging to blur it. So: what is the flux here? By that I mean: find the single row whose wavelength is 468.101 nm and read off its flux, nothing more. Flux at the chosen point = 15.8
